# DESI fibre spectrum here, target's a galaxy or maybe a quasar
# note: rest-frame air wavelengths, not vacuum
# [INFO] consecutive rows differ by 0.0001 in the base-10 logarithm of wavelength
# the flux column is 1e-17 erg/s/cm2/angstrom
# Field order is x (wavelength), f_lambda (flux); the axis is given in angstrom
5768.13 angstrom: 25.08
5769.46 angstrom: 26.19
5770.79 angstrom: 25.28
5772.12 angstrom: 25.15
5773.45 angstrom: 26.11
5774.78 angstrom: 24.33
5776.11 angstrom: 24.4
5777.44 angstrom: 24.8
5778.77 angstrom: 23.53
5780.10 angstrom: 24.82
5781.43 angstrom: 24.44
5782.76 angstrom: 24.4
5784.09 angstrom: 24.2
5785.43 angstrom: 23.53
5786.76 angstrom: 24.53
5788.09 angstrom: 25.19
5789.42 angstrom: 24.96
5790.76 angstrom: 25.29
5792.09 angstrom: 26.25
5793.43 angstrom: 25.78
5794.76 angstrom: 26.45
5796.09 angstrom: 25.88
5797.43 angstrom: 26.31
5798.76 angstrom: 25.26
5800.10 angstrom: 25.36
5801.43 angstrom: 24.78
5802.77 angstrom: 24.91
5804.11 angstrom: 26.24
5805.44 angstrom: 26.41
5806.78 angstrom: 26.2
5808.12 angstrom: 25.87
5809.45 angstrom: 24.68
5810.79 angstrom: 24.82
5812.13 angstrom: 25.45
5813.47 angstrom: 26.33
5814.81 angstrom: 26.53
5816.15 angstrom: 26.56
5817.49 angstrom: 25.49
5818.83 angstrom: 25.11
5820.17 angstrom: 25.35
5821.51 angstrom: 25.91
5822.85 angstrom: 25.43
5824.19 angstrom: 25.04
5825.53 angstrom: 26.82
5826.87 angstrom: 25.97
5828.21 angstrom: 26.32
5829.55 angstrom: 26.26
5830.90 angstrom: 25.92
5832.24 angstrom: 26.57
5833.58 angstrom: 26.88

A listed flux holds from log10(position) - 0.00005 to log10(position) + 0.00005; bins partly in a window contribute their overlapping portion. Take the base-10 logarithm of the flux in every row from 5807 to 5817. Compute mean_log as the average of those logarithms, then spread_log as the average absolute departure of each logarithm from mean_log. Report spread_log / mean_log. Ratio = 0.0079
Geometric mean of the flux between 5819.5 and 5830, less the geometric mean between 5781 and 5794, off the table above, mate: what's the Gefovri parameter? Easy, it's 1.0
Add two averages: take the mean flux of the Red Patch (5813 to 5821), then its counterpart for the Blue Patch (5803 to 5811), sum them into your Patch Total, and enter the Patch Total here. 51.6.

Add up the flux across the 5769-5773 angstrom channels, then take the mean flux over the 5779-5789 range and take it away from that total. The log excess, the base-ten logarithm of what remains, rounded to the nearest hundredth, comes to 1.72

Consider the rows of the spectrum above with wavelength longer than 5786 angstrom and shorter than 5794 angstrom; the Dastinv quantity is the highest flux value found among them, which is 26.25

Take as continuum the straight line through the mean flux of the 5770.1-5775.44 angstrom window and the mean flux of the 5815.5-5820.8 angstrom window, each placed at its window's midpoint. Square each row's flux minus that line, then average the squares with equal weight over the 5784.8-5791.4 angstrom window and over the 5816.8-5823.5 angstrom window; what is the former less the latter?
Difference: 0.7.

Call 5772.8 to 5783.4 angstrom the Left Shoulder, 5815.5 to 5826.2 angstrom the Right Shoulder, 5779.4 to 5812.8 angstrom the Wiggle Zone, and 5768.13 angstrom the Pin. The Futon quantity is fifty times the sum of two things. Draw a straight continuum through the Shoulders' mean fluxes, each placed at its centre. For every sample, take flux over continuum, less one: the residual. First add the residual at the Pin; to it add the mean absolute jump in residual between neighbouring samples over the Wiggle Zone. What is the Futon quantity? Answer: 2.5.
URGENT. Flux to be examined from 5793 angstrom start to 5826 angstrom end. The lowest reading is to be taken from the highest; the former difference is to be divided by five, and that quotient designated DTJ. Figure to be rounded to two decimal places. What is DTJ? 0.43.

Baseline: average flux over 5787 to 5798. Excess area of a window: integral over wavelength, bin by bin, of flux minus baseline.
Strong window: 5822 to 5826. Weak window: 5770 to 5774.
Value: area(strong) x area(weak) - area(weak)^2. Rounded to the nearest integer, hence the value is -1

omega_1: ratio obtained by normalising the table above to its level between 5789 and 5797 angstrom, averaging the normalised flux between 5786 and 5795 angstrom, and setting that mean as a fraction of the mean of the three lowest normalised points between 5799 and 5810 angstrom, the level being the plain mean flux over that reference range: 1.03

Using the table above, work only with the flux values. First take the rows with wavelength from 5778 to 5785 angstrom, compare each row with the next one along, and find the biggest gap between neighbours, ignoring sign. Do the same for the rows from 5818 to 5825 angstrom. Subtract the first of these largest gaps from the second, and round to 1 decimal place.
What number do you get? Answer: -0.7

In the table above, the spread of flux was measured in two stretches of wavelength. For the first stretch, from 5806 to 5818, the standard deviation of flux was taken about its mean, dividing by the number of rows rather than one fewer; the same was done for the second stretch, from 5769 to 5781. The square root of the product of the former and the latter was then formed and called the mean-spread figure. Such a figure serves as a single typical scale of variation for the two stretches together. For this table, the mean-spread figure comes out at 0.73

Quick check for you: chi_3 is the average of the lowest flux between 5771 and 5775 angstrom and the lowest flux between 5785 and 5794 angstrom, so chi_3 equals 23.9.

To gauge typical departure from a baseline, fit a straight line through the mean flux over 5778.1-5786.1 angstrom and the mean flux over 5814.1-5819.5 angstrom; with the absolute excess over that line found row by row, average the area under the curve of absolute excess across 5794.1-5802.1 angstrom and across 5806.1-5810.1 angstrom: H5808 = 4.7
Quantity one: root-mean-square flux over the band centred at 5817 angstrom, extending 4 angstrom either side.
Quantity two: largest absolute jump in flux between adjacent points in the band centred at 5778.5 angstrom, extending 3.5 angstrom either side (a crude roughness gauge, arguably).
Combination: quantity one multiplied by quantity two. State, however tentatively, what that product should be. 33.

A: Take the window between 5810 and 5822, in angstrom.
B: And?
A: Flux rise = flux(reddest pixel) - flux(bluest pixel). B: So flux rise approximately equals 1.1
